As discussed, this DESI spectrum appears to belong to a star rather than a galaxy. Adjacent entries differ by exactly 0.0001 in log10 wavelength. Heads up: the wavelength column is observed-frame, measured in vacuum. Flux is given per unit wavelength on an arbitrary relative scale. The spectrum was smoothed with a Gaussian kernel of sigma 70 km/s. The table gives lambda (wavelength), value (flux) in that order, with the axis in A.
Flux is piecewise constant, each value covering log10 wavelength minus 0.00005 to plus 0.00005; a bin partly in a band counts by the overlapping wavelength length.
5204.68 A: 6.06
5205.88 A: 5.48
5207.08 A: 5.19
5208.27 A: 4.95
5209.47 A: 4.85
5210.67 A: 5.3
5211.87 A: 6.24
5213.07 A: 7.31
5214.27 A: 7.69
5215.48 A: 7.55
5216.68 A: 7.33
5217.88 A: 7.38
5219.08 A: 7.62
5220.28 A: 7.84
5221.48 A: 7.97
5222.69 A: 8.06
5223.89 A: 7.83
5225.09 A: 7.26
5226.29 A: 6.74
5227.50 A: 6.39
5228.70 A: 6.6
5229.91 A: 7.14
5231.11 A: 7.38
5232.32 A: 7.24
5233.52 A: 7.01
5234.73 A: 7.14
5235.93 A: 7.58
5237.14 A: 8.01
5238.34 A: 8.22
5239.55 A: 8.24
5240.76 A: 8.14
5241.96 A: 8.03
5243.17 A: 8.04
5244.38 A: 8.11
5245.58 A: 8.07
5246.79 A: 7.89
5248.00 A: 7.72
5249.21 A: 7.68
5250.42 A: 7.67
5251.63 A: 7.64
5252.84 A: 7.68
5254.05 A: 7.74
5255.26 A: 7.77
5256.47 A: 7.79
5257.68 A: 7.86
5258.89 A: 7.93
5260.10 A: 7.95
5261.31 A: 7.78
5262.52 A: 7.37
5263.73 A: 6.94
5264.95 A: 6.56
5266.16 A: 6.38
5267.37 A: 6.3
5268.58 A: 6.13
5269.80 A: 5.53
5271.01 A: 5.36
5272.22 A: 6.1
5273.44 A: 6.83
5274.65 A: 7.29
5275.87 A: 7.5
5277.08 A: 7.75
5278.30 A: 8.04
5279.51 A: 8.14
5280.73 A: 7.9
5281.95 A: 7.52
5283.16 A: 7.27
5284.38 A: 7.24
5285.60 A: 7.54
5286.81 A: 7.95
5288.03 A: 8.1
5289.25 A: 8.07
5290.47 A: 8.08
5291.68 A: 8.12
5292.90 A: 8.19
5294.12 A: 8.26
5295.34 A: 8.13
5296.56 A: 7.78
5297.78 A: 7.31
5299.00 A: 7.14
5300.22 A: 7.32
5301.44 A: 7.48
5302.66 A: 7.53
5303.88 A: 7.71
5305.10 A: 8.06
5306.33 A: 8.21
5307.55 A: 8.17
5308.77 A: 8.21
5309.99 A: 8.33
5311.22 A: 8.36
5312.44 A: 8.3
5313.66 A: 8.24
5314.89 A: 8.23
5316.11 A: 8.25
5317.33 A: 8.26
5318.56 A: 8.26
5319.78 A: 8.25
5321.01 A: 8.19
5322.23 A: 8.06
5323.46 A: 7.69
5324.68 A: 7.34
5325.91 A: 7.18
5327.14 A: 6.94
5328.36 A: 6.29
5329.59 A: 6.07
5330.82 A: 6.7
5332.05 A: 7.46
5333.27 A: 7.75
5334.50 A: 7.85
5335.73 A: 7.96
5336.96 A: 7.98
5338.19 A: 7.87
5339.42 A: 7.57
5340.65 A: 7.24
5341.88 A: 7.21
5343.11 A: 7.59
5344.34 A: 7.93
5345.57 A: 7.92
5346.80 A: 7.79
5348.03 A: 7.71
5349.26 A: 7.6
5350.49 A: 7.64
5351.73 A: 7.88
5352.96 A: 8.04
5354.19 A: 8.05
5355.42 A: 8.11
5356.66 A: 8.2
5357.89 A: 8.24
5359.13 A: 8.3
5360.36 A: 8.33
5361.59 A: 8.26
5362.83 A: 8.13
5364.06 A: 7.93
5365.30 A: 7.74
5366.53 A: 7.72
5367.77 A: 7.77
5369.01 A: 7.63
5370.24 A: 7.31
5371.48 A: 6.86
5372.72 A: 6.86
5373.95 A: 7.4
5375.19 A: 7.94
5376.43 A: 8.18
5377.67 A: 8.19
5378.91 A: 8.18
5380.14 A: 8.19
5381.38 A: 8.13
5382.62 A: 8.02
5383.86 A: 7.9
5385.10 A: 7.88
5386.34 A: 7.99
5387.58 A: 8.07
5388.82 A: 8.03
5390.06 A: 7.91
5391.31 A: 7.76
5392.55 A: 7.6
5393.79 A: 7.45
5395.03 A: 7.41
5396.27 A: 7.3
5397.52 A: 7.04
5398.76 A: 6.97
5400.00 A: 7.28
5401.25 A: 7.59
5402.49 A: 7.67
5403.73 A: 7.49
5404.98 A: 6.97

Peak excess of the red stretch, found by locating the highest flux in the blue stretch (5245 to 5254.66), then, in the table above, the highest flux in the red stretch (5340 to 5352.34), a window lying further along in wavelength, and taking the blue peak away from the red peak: -0.14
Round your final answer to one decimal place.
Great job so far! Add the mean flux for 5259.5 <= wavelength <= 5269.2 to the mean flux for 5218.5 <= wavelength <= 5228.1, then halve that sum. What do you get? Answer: 7.2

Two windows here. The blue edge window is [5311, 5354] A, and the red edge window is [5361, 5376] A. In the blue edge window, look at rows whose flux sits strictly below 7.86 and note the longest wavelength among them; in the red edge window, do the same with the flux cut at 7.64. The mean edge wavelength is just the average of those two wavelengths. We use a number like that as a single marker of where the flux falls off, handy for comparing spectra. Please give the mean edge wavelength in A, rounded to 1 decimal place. 5362.2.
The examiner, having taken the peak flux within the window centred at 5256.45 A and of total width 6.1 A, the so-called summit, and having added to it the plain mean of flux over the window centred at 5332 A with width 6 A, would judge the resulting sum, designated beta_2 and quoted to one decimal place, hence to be 15.1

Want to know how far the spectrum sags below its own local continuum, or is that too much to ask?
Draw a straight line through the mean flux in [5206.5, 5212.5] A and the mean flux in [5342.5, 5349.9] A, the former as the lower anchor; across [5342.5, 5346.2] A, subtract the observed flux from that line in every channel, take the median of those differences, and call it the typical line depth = -0.17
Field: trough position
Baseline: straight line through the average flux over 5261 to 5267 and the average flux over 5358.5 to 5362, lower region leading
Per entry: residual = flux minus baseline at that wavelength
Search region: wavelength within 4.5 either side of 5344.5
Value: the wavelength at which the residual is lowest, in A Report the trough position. 5341.88 A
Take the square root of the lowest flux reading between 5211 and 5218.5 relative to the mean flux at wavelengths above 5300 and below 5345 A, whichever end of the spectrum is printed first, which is 0.90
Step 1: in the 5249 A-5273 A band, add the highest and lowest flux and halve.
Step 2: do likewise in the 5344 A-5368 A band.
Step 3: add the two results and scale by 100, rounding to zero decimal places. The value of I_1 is 1462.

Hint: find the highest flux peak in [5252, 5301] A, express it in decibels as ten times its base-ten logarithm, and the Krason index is 9.17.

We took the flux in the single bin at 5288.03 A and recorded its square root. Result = 2.85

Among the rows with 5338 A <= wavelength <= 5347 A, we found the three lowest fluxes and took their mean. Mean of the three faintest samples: 7.3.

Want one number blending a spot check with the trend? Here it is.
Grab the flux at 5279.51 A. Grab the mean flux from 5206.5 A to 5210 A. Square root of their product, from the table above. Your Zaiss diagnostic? 6.4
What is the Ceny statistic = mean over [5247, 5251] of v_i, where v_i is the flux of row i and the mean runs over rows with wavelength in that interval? 7.7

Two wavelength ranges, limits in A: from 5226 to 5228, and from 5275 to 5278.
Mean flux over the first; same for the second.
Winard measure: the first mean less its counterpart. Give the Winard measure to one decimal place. -1.1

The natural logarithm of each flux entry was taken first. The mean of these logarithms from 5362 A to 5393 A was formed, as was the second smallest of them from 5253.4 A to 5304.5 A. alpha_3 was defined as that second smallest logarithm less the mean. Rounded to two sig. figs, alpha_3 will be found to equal -0.34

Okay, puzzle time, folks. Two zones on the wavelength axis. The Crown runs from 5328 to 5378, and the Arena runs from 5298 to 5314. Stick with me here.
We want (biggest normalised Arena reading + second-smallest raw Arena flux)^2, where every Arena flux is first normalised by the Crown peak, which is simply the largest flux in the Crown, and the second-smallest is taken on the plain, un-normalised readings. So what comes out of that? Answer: 69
